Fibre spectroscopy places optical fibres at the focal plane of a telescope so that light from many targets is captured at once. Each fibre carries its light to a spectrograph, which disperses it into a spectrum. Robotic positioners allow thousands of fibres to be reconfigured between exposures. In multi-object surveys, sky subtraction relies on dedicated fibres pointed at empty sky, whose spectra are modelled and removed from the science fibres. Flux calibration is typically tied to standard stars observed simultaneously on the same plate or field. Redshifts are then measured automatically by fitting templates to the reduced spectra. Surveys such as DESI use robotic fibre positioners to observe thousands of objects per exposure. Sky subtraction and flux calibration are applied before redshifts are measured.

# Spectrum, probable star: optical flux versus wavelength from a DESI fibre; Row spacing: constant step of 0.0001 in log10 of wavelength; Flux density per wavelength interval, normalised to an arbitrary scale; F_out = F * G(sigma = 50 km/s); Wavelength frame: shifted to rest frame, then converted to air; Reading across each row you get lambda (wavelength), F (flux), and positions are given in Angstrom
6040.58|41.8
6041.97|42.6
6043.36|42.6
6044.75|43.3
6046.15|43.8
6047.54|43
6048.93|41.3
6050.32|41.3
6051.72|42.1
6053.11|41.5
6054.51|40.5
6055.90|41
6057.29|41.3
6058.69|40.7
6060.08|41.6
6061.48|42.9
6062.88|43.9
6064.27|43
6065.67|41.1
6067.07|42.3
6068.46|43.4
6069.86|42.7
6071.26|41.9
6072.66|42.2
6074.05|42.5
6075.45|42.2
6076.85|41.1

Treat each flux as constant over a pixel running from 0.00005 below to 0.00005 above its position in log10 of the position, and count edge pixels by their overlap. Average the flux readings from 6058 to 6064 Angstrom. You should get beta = 42.3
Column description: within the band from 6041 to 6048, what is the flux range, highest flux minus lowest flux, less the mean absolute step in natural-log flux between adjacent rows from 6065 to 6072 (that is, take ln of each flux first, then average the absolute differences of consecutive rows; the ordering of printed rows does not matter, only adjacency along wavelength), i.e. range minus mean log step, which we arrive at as 1.18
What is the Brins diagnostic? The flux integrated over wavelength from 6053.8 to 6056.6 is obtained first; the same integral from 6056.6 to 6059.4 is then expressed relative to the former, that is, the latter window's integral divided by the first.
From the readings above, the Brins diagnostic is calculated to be 1.01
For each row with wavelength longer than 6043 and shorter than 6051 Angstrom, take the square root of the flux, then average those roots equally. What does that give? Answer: 6.52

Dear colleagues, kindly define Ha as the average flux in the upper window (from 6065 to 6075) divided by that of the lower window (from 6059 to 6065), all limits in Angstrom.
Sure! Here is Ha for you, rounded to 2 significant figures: 0.99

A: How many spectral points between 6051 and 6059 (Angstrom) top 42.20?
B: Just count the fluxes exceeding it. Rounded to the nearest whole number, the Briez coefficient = 0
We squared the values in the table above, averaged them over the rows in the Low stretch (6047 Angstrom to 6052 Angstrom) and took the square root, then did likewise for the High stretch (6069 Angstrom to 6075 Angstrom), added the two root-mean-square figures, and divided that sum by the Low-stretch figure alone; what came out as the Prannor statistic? 2.01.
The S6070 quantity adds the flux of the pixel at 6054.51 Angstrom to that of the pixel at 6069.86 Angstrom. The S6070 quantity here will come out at 83.2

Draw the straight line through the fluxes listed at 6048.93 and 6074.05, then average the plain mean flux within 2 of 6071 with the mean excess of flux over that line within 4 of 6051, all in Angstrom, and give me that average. 21.2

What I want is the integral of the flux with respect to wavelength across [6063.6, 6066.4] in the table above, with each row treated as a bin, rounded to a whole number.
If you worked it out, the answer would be 117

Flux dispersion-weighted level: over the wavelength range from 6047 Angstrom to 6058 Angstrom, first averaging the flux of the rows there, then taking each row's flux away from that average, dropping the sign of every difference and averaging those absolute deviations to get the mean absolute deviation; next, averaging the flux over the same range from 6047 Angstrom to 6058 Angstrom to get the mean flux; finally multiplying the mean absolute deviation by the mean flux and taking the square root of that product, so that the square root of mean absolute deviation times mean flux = 4.7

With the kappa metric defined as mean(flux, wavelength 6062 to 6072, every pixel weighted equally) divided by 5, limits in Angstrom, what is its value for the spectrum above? 8.52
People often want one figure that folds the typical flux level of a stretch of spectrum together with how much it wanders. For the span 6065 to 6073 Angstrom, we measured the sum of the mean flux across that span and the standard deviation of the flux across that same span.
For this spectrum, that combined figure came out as 43.0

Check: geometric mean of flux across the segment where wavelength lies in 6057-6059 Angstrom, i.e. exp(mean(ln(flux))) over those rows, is 41.0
